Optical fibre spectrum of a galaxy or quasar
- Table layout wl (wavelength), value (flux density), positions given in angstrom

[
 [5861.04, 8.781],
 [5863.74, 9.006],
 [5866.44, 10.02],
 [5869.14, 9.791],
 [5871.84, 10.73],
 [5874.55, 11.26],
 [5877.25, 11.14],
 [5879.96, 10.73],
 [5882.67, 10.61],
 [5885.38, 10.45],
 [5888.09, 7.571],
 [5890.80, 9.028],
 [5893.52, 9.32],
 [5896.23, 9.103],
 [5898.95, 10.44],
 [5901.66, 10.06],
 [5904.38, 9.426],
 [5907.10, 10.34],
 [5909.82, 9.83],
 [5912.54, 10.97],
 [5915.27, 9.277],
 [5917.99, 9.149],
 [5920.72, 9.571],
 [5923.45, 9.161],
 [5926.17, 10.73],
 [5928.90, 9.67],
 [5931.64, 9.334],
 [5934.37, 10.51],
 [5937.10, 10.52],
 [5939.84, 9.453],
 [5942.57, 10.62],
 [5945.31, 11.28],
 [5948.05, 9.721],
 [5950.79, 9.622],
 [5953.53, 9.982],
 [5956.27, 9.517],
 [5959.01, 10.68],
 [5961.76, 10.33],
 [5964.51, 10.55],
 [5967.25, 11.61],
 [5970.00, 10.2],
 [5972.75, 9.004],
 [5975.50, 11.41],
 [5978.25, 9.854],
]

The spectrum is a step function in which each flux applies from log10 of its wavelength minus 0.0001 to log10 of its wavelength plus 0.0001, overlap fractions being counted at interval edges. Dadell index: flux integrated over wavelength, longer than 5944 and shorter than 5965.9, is 224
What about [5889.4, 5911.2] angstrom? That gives 211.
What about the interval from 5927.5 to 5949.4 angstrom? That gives 222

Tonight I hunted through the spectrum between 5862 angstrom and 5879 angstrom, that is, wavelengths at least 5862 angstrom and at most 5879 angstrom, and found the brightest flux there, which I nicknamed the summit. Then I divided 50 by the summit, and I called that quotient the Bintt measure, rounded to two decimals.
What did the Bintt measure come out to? 4.44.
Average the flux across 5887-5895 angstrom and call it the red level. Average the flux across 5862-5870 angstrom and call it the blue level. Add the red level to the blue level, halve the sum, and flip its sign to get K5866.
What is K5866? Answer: -9.1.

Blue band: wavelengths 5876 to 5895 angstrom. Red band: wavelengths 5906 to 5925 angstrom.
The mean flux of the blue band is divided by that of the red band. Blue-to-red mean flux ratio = 1.01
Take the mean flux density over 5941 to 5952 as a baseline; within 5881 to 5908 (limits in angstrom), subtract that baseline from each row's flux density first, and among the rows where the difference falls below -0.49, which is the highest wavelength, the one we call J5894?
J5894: 5904.38 angstrom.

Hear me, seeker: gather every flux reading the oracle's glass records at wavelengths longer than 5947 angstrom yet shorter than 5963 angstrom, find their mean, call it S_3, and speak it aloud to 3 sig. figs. 9.98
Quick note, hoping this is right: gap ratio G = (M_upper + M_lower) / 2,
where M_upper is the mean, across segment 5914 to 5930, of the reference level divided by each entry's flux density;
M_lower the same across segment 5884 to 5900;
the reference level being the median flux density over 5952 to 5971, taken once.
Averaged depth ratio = 1.10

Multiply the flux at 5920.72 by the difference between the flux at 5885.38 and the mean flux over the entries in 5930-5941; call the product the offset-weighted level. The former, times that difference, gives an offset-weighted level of 5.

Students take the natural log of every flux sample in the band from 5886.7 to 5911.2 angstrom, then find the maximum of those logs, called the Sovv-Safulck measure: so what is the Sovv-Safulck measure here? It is 2.35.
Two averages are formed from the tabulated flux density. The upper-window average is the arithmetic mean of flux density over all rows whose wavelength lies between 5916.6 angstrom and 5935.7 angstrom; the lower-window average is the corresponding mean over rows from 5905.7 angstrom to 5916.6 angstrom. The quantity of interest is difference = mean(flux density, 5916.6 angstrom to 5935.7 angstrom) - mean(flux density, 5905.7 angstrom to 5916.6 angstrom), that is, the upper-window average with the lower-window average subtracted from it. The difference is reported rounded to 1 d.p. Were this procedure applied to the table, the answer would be -0.4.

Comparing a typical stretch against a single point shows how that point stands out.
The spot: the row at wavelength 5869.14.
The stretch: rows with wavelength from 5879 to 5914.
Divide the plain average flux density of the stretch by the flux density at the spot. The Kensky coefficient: 1.00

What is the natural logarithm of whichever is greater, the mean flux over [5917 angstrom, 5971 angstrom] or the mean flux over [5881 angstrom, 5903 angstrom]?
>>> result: 2.31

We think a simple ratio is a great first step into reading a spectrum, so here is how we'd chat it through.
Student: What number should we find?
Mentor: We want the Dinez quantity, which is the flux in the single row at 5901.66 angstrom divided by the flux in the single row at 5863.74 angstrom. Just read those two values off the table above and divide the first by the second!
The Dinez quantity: 1.12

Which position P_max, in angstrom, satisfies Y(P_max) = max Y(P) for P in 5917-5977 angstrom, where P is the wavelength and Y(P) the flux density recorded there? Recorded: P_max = 5967.25 angstrom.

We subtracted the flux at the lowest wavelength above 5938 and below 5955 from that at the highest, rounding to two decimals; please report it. 0.53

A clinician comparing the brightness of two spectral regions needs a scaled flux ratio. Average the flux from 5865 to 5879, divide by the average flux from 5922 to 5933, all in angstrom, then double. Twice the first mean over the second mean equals 2.18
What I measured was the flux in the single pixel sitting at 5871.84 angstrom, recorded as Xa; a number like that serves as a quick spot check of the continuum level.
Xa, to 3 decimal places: 10.730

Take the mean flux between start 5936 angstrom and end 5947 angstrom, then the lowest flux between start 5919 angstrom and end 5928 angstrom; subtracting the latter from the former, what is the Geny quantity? 1.3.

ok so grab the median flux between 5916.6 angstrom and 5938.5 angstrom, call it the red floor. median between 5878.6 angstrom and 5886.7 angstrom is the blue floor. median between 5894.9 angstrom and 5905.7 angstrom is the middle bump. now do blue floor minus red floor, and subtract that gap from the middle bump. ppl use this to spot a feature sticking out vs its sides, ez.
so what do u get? 8.8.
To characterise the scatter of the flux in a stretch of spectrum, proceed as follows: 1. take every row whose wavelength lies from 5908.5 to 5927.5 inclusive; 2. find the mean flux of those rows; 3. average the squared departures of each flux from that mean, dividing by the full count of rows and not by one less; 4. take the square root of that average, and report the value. 0.70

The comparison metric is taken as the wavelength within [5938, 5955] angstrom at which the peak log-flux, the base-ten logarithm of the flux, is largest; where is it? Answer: 5945.31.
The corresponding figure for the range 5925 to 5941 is 5926.17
